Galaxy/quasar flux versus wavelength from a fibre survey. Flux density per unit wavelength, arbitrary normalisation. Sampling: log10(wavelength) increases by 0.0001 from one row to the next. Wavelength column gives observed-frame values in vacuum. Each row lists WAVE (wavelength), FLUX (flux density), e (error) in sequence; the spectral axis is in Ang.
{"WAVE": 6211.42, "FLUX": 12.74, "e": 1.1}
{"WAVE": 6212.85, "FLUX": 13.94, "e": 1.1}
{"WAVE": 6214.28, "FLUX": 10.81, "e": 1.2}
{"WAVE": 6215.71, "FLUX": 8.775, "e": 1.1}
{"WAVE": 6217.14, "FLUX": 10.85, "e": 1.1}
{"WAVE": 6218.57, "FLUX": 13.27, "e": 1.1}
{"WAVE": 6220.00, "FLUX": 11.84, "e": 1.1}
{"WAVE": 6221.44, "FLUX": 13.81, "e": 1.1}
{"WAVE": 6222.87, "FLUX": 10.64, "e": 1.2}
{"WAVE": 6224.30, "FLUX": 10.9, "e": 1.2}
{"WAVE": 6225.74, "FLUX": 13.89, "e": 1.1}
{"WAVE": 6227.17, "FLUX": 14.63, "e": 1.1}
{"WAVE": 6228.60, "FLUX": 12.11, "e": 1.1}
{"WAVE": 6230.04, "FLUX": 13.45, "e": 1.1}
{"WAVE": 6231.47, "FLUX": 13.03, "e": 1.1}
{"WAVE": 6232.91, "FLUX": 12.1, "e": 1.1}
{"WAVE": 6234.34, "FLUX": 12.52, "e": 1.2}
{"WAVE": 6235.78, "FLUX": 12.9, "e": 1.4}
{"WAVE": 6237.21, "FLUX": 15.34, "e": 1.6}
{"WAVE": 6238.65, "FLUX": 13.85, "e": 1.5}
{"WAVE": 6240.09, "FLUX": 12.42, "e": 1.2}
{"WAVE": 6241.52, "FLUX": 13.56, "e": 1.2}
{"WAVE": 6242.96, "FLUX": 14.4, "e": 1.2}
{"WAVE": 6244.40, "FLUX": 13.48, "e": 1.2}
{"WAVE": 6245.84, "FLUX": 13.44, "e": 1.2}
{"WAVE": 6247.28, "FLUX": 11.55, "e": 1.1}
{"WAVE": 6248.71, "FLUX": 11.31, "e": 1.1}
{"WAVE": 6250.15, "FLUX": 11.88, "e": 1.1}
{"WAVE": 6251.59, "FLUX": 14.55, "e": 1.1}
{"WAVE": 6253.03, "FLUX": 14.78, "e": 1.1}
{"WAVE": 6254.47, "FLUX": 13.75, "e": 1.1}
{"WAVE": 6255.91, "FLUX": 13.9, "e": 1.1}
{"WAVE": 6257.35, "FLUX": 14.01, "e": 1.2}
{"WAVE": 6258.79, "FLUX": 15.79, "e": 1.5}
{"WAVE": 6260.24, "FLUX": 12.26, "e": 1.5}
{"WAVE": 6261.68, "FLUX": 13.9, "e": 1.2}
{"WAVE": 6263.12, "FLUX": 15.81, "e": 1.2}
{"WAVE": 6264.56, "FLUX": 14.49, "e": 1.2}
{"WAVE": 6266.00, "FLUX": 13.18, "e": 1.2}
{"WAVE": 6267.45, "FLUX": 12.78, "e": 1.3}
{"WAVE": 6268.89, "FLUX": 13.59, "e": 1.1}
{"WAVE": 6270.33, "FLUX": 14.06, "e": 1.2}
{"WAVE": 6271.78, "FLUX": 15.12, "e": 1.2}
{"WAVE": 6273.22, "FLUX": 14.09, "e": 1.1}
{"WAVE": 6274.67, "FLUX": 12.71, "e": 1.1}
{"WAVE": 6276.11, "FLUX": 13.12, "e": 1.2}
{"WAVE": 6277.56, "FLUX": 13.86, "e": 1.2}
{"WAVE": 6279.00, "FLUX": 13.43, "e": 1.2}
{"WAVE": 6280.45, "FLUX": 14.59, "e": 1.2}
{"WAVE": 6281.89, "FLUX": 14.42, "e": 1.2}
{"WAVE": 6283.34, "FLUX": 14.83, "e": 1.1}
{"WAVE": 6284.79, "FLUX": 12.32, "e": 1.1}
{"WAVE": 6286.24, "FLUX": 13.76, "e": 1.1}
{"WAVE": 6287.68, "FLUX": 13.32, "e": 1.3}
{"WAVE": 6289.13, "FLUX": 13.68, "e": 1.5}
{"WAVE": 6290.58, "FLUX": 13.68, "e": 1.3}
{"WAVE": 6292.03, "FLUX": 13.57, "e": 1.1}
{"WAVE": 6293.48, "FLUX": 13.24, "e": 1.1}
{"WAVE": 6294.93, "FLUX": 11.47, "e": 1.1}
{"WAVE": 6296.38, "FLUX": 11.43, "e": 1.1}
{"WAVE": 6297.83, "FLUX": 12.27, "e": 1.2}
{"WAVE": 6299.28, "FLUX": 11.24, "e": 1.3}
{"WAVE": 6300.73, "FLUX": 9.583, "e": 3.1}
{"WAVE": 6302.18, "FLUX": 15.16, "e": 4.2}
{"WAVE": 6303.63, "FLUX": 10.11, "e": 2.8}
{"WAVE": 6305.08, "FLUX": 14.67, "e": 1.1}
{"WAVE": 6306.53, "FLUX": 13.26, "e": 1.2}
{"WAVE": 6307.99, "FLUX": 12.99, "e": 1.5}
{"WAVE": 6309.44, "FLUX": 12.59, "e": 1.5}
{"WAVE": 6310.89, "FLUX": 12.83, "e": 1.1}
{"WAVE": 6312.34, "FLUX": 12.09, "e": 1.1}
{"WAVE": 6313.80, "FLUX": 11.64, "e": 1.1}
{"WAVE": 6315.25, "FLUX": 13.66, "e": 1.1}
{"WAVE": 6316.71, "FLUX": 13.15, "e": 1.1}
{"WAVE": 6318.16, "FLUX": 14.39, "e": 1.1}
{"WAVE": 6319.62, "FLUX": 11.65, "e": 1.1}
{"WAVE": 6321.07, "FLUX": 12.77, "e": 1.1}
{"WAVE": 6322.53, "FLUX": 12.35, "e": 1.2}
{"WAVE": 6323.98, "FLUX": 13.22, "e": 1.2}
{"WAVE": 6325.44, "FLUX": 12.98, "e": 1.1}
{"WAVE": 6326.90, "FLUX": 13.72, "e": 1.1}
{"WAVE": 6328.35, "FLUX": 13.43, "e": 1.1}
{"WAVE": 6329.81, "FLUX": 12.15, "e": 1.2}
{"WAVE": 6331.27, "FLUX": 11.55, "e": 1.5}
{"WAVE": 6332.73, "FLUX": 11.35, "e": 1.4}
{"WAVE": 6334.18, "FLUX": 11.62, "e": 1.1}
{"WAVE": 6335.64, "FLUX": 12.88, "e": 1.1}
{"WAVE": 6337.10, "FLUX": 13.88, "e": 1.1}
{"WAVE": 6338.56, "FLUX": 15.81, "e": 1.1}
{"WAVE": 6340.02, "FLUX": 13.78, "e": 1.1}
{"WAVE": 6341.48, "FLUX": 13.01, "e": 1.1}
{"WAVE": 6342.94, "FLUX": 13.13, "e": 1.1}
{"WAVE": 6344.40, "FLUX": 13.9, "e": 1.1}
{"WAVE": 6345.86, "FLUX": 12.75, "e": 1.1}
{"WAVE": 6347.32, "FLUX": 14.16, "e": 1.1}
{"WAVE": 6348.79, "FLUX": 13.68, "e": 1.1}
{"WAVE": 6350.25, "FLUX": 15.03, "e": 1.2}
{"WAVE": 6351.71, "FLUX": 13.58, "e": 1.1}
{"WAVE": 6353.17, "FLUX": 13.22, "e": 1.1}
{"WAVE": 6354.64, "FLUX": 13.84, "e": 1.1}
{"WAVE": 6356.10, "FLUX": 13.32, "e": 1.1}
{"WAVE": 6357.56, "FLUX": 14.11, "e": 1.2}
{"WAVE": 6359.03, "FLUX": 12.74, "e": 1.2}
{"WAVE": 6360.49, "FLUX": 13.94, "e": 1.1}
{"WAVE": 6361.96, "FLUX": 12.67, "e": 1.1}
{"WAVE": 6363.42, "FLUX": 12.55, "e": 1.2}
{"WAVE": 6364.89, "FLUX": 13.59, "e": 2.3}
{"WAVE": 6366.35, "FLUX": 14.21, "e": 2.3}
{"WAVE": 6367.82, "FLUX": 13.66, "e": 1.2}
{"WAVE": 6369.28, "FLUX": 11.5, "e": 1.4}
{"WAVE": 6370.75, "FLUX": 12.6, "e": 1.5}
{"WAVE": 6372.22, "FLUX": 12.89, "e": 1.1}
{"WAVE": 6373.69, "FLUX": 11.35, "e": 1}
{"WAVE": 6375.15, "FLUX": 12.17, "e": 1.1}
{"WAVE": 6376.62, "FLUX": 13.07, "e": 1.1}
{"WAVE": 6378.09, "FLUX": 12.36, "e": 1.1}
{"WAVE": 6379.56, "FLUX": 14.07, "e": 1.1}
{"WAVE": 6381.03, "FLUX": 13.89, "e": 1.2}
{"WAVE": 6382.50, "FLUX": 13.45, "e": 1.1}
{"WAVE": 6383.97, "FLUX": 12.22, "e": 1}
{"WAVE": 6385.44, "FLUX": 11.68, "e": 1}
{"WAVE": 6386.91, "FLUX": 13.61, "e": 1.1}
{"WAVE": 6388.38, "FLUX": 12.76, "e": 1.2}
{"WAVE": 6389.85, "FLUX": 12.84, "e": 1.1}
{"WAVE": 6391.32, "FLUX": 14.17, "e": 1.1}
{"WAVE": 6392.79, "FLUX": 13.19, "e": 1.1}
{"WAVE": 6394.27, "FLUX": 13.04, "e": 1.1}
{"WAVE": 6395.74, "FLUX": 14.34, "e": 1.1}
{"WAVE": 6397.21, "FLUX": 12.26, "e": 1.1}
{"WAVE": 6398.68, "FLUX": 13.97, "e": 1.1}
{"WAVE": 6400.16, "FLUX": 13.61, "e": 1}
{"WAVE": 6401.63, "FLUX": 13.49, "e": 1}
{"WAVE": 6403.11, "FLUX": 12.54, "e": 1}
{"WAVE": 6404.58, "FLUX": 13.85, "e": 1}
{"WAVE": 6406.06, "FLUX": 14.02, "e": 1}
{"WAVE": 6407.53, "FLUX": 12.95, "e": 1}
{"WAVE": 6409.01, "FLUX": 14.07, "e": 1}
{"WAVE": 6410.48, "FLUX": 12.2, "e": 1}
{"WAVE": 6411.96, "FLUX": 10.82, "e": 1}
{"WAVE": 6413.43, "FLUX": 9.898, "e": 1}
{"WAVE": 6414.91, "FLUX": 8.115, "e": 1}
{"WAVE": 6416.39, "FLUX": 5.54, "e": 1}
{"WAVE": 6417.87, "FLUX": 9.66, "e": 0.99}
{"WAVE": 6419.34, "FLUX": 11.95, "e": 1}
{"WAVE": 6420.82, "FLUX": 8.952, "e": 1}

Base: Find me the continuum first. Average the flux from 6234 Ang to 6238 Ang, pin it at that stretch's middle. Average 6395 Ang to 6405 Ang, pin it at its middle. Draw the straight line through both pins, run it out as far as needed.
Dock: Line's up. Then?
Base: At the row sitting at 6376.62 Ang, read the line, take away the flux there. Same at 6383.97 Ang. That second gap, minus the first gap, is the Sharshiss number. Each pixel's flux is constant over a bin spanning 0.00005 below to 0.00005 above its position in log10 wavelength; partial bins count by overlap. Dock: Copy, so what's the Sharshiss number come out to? 0.84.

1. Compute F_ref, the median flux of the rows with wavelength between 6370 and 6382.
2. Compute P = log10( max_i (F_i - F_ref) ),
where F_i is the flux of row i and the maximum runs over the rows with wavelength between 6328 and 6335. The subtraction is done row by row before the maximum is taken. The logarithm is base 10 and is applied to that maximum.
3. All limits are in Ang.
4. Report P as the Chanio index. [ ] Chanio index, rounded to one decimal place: -0.2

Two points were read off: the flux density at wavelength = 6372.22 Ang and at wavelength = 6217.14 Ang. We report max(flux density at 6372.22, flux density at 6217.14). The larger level 12.9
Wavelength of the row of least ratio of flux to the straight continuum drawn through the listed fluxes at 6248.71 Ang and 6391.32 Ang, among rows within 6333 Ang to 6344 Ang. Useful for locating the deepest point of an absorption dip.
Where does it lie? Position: 6334.18 Ang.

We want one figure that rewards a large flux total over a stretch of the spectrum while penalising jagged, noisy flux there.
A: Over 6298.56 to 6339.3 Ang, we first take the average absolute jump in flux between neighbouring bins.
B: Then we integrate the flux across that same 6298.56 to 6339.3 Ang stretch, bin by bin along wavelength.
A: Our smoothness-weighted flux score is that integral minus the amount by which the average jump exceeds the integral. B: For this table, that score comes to 1037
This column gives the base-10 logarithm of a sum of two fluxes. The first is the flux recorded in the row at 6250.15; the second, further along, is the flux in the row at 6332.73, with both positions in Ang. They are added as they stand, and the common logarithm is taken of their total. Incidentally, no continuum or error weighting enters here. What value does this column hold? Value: 1.37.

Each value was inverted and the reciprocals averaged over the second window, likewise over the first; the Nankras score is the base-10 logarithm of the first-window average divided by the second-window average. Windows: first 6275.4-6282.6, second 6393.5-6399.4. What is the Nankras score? -0.016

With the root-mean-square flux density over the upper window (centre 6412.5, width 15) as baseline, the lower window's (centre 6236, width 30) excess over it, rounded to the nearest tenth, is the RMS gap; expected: 1.8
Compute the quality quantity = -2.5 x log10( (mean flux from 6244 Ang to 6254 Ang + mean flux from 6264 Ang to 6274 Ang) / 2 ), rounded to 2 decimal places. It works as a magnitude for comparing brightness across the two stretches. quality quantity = -2.82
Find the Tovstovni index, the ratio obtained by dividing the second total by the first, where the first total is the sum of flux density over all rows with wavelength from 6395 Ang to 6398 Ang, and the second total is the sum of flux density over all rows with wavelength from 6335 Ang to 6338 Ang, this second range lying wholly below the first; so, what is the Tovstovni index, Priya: 1.01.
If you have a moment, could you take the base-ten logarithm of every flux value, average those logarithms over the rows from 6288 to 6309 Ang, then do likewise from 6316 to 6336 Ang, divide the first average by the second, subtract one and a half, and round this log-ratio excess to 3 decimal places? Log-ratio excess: -0.504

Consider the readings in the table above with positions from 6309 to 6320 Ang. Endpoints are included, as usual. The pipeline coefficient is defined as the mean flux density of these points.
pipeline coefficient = 12.8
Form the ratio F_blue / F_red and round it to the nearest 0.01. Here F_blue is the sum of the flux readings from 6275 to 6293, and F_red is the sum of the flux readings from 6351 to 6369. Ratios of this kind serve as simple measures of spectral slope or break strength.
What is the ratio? 1.02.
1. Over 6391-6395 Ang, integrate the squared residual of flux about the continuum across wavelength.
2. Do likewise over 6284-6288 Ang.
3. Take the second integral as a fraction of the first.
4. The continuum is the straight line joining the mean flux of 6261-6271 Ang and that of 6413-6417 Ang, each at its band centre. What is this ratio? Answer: 0.02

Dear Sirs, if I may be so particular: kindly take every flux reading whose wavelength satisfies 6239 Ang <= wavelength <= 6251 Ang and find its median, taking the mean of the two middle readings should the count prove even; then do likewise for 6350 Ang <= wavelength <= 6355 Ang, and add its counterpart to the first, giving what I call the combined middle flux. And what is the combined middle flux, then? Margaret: 26.6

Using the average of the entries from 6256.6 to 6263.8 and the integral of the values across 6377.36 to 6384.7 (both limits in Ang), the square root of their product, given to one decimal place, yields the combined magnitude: 37.3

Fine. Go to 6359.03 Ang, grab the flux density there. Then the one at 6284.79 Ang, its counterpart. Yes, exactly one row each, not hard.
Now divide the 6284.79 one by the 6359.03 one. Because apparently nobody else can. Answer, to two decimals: 0.97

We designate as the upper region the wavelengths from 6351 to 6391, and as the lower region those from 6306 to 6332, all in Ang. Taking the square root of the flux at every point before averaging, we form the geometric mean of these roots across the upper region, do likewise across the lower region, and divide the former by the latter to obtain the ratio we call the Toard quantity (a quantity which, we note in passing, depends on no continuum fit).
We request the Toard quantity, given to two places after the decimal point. 1.01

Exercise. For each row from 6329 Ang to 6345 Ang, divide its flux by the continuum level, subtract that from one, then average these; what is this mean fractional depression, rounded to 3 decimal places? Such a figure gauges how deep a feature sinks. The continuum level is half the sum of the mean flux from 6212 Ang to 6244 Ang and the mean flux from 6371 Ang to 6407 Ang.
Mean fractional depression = -0.008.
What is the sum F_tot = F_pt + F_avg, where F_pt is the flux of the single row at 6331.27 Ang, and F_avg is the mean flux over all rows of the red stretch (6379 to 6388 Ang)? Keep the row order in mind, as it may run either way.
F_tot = 24.7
